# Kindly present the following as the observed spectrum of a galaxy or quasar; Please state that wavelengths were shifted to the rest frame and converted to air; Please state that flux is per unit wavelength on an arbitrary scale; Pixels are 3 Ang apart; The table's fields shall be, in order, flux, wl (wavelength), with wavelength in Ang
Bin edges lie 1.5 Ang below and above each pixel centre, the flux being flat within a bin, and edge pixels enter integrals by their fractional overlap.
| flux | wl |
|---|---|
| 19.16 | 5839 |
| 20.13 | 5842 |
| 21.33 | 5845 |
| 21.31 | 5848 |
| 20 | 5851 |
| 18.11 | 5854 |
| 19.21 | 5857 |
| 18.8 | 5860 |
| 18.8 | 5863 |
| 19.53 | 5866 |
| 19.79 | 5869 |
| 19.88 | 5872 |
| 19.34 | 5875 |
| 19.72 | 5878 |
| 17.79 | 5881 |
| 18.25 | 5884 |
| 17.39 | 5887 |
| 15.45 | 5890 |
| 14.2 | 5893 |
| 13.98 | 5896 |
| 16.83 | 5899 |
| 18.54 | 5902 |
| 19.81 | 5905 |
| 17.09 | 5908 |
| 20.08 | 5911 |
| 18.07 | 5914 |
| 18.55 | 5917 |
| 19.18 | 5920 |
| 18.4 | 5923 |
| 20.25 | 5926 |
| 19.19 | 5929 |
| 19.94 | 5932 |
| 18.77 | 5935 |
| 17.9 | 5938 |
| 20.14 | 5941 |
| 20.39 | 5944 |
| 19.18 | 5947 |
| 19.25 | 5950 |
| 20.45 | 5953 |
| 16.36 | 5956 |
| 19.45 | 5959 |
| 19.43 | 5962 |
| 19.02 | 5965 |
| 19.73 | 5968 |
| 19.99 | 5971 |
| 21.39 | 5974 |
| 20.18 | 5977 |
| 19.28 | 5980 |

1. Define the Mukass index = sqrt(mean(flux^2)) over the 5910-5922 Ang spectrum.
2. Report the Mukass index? 19.0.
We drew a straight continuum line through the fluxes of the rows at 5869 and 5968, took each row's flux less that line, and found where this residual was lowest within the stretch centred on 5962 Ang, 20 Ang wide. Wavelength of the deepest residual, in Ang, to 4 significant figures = 5956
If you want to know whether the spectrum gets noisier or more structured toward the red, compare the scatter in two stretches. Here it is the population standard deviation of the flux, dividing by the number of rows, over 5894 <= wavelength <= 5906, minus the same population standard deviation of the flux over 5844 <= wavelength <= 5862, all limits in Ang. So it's 1.0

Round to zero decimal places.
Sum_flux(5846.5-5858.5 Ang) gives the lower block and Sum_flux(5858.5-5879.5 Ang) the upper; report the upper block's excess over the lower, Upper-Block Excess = 57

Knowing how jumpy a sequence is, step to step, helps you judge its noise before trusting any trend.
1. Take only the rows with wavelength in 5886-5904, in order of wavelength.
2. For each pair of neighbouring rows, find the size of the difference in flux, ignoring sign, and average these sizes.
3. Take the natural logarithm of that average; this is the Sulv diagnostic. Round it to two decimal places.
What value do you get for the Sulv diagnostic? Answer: 0.47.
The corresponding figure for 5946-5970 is 0.31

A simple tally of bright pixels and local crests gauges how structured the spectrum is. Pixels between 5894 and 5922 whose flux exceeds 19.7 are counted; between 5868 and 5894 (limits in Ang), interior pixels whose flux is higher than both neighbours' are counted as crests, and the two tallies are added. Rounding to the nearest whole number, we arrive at 5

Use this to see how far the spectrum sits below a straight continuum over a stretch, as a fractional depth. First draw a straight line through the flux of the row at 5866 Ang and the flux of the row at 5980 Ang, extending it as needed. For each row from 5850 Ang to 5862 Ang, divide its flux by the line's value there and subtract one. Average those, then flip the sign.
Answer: 0.03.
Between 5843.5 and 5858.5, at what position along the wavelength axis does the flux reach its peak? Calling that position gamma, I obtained 5845 Ang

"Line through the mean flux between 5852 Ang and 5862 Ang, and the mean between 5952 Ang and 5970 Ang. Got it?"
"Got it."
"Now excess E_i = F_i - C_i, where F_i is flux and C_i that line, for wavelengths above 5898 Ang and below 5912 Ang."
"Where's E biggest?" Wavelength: 5911 Ang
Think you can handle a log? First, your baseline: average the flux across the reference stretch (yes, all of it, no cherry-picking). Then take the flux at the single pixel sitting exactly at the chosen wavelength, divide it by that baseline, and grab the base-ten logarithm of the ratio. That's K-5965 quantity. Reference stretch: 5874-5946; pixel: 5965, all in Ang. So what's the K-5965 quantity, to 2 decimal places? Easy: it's 0.02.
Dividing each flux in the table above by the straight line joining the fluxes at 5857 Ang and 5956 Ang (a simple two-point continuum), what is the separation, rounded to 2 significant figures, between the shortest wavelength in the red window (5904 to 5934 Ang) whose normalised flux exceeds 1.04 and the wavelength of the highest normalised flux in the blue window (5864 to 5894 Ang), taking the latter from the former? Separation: 27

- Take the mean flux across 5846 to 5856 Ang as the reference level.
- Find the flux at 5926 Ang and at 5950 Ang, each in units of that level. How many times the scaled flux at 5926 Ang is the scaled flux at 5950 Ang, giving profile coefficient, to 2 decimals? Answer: 0.95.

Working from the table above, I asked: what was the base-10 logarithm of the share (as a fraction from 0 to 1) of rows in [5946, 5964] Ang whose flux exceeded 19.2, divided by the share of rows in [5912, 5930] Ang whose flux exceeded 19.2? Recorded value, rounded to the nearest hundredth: 0.60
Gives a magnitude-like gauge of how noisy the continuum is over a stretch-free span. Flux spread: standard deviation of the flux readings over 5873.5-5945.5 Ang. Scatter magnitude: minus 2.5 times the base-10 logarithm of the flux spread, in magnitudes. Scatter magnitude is -0.6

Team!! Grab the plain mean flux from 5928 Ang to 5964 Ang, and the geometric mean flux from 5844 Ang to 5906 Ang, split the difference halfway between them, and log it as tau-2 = 18.8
